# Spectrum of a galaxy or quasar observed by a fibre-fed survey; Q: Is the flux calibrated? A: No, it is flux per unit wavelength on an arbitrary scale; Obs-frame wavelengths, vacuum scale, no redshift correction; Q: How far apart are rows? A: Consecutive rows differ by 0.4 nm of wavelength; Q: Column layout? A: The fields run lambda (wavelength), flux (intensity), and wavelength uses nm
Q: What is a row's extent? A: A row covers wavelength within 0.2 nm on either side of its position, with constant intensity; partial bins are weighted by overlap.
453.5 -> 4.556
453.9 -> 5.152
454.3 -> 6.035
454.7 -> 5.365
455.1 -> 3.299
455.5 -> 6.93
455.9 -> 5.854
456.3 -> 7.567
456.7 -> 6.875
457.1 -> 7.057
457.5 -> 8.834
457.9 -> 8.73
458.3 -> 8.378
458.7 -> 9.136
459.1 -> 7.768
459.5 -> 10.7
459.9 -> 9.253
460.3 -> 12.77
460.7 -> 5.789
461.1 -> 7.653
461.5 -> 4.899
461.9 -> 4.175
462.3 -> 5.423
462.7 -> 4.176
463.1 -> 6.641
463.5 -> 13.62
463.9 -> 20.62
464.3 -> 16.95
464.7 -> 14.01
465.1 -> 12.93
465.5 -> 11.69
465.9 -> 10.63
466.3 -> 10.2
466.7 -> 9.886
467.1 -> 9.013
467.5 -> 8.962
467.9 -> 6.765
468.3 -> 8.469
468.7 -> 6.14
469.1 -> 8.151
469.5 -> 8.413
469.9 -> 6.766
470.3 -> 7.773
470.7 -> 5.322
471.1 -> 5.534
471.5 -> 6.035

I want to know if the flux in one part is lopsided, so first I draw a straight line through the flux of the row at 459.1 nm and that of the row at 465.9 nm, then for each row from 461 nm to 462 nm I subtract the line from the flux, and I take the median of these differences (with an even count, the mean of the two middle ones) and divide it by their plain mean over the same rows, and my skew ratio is 1.2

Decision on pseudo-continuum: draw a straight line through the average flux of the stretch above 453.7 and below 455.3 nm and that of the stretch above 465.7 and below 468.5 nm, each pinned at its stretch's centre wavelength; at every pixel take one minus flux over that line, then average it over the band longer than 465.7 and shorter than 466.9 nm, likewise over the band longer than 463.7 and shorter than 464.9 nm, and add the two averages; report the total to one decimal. -1.3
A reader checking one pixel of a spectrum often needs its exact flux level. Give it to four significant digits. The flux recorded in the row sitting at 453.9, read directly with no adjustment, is 5.152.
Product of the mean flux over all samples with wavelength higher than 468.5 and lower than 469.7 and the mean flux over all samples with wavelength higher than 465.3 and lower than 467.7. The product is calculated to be 76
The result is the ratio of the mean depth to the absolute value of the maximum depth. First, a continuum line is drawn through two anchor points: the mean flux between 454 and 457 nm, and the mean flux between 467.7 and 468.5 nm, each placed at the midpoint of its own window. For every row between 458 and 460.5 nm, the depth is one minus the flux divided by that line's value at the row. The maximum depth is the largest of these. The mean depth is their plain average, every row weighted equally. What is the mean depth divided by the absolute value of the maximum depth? -2.4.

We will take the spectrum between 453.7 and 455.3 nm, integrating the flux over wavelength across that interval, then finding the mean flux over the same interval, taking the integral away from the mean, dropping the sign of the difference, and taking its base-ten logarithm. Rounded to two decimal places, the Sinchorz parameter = 0.47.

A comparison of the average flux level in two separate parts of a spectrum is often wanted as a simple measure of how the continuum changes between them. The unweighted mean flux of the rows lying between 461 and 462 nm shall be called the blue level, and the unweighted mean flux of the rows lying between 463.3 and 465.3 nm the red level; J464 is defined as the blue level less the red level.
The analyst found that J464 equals -10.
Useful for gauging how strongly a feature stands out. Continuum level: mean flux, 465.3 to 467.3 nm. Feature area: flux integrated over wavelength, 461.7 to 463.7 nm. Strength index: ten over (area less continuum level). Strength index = 3.0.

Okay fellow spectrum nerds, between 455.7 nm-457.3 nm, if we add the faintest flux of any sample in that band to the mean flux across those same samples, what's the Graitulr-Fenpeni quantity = 12.7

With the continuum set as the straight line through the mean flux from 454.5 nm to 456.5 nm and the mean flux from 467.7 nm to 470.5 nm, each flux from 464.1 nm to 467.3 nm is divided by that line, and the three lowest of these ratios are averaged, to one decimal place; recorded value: 1.3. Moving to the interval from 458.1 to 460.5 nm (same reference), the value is 1.4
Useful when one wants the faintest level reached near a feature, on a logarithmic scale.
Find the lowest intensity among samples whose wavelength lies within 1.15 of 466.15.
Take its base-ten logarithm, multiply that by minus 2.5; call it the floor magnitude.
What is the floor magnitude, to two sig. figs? -2.4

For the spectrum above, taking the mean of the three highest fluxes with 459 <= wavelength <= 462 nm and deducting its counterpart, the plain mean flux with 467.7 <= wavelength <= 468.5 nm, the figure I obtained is 3.3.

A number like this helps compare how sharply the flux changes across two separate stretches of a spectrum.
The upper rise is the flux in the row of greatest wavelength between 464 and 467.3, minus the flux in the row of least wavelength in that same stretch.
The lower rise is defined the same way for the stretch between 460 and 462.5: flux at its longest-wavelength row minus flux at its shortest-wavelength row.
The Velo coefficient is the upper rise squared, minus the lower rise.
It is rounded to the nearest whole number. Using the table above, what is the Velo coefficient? 70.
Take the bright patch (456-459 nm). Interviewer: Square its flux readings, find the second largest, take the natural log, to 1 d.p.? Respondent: 4.4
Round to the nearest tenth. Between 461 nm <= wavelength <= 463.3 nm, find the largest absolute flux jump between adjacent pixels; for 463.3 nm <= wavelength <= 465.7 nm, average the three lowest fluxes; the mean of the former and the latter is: 7.8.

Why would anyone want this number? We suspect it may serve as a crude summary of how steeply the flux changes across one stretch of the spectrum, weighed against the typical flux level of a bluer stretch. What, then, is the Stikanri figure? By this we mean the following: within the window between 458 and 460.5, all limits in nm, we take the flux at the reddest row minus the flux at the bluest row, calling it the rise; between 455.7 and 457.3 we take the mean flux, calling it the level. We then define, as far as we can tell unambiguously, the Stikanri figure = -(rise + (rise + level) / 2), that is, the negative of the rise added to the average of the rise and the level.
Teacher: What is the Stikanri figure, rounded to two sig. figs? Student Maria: -10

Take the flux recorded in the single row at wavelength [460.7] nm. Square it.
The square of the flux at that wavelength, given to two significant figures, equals 34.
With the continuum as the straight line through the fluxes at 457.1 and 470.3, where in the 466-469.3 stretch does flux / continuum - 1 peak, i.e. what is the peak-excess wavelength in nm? 466.3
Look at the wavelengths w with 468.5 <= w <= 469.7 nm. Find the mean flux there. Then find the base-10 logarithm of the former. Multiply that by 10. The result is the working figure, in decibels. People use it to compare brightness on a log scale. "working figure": 8.8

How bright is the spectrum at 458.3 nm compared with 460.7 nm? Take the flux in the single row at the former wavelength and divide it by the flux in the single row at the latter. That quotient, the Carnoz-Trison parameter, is 1.4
